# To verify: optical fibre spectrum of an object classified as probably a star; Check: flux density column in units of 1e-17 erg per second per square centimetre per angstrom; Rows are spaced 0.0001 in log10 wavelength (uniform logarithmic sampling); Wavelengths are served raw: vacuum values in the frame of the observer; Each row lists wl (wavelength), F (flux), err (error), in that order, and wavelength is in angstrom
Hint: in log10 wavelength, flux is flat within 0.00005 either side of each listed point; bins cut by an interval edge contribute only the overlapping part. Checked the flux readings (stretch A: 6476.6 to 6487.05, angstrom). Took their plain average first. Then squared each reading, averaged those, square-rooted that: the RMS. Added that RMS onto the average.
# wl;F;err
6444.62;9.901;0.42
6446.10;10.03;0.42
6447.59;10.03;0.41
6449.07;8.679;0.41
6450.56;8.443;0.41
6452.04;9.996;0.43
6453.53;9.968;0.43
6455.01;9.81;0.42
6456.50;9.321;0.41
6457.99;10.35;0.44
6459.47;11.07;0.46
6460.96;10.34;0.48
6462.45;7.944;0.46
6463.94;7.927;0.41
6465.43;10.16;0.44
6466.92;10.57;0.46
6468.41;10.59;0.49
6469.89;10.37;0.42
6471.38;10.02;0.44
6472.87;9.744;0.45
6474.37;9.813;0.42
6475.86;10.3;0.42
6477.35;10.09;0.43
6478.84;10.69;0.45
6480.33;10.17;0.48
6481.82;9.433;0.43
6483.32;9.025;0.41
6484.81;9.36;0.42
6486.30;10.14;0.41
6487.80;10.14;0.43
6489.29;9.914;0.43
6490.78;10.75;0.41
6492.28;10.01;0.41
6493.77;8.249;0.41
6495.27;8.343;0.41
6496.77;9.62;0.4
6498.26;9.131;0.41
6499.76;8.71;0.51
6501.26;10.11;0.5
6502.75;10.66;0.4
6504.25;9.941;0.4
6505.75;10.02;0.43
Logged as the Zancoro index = 19.7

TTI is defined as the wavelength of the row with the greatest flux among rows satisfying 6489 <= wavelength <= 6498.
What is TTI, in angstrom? 6490.78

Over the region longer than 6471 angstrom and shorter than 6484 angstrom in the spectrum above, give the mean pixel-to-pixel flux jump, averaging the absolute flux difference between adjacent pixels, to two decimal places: 0.41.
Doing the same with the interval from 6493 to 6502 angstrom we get 0.74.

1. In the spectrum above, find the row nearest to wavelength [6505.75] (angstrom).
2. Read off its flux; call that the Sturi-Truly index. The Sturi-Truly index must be 10.02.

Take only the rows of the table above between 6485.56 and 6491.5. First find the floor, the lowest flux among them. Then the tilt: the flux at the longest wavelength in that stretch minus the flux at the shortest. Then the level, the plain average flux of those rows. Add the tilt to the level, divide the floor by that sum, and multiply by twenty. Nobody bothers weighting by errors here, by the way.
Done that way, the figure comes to 18.3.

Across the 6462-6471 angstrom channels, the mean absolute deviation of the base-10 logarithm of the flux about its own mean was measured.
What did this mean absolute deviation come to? 0.053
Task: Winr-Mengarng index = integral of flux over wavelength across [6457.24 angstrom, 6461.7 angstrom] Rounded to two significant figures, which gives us 47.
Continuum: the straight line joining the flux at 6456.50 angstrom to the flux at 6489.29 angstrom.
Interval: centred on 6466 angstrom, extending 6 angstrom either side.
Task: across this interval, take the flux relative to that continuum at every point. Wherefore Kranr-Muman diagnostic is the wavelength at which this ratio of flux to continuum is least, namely 6463.94 angstrom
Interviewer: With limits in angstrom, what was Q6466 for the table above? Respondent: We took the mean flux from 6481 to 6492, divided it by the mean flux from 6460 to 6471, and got 1.01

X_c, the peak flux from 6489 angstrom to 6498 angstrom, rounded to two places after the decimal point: 10.75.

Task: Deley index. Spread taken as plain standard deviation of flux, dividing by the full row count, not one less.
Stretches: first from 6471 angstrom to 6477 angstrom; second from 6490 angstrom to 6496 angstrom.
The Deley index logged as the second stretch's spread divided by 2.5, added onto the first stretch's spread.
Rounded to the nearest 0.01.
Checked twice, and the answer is 0.65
